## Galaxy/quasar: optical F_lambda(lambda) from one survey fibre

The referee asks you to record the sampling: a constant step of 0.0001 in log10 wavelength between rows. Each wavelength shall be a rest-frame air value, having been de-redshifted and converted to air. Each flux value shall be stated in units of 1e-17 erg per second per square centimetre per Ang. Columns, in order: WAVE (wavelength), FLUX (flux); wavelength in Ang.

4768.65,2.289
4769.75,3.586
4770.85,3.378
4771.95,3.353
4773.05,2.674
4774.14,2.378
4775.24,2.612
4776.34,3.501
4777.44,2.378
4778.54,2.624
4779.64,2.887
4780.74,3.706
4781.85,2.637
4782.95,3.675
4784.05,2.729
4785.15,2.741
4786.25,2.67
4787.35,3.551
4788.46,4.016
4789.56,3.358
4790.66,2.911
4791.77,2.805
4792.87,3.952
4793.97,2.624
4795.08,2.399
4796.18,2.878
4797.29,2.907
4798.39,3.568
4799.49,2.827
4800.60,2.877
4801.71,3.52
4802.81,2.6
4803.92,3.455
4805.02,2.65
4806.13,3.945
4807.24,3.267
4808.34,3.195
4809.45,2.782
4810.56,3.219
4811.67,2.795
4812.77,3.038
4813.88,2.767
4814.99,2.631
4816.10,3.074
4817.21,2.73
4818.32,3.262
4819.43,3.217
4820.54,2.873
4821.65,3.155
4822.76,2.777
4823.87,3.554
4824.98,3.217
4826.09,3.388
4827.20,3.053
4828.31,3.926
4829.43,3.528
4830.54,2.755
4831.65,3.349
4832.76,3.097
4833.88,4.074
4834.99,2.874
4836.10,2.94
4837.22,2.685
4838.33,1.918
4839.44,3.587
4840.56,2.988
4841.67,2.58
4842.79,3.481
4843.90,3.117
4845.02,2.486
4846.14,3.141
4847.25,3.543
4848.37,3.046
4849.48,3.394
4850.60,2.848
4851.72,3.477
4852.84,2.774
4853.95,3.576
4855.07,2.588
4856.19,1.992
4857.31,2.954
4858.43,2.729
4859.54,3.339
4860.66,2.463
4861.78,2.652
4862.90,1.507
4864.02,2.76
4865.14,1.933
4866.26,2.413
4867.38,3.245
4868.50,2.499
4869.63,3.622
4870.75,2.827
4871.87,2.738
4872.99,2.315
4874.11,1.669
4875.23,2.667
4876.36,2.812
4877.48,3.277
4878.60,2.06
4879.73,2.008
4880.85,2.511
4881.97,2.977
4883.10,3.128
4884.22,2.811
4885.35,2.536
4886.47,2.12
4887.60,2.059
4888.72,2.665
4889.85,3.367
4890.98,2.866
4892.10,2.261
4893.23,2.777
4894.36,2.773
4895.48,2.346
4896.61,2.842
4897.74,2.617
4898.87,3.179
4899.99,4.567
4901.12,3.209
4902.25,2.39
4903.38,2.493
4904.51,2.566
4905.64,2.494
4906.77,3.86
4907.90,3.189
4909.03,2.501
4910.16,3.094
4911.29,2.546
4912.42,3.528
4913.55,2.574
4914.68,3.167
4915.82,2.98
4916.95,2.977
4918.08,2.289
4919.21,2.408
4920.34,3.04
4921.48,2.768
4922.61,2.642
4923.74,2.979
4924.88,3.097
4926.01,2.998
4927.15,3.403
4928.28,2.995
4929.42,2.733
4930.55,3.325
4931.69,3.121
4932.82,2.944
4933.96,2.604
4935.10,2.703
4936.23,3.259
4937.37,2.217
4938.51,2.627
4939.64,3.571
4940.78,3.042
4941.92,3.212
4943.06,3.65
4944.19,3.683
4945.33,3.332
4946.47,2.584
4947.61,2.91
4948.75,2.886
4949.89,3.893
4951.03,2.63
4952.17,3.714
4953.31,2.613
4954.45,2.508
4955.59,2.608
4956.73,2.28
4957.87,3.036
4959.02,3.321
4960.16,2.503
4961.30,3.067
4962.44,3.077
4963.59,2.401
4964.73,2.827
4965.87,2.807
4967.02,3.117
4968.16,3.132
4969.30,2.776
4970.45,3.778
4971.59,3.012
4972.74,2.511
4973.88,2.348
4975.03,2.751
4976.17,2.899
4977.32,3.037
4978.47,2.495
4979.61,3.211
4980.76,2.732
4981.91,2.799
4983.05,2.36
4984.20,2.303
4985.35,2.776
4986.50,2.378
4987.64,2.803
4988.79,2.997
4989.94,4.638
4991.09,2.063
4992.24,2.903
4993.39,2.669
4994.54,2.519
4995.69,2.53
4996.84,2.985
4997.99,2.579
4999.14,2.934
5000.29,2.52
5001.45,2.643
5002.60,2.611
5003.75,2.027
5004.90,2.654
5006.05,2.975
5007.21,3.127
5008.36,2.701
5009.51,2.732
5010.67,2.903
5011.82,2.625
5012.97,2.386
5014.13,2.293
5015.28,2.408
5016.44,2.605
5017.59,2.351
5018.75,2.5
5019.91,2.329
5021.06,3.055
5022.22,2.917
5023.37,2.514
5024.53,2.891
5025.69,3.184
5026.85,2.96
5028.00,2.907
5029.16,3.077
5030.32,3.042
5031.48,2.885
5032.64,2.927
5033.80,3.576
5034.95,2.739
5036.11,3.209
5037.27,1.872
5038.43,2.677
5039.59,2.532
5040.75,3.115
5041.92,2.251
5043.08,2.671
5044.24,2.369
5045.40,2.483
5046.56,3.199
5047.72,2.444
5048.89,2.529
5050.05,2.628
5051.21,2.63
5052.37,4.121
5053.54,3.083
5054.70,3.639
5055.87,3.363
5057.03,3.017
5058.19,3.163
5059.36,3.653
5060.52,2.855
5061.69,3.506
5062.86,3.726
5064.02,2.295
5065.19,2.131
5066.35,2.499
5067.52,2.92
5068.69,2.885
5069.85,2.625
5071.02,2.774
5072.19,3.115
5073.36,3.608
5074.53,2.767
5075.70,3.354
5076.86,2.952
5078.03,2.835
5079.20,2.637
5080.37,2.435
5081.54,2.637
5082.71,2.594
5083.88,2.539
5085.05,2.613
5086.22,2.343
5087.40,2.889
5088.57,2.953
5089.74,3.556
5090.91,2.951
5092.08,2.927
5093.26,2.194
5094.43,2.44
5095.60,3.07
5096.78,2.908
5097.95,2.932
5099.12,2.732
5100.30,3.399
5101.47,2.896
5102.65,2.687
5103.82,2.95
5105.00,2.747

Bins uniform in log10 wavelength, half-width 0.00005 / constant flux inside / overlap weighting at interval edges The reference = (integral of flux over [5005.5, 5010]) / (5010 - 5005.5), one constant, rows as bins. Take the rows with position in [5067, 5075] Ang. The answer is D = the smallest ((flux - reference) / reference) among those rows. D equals -0.09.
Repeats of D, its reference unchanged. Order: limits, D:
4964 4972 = -0.04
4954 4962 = -0.21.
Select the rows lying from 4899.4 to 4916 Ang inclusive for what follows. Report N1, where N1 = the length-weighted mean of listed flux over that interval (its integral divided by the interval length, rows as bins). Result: 3.0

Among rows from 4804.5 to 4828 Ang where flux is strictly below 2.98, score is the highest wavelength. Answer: 4822.76 Ang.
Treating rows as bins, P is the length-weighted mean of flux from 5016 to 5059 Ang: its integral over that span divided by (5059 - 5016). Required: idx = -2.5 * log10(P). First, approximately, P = 2.86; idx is -1.14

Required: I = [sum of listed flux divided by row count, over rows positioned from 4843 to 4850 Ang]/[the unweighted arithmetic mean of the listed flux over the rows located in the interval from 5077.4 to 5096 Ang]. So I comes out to 1.15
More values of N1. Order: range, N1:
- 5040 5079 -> 2.9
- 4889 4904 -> 2.9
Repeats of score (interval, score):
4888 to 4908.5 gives 4905.64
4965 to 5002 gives 5001.45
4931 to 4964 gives 4963.59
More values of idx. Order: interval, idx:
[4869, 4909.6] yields -1.10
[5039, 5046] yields -1.03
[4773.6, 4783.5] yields -1.17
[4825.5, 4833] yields -1.30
